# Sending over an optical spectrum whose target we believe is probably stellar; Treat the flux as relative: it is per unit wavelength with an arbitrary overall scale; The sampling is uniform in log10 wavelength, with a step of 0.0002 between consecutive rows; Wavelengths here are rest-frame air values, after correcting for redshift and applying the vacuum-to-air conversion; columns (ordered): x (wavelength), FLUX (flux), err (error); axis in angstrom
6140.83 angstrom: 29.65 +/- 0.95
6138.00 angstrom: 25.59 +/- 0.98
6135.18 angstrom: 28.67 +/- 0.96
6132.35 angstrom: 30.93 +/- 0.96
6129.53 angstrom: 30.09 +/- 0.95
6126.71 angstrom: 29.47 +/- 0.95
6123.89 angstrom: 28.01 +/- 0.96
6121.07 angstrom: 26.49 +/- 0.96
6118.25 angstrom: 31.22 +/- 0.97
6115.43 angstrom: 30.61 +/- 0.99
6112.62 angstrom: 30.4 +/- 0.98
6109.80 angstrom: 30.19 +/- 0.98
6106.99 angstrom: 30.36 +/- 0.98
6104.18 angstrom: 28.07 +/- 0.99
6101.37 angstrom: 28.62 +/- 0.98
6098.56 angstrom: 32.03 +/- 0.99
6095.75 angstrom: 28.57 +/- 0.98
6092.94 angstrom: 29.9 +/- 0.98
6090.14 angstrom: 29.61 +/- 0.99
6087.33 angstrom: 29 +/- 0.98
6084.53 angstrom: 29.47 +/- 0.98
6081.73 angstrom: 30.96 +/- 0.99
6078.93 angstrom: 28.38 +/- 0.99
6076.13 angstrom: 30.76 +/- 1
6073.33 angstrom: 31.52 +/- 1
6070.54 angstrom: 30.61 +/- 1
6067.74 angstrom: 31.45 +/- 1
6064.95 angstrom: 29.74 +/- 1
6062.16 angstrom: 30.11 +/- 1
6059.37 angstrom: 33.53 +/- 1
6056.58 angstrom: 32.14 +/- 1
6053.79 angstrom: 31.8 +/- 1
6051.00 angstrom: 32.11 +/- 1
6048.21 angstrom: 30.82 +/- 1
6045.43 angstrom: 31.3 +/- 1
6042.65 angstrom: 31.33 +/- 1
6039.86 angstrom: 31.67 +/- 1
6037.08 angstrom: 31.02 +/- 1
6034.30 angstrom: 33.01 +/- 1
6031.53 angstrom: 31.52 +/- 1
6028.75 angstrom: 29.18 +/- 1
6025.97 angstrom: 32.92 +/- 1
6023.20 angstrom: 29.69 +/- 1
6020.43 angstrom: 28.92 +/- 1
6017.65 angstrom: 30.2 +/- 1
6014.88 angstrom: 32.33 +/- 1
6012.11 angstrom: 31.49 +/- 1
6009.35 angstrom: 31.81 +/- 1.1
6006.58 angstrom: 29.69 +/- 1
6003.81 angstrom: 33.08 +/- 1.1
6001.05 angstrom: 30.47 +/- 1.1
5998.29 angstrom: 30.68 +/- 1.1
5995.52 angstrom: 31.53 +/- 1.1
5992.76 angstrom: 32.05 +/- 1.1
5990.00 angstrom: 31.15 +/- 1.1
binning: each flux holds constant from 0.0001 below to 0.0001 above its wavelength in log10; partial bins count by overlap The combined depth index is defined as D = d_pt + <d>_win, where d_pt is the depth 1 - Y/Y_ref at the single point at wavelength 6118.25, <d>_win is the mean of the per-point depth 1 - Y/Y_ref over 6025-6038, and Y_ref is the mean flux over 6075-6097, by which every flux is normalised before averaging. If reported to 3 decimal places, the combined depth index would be -0.121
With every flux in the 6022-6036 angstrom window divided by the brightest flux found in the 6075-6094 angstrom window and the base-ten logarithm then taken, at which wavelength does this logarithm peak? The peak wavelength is 6034.30 angstrom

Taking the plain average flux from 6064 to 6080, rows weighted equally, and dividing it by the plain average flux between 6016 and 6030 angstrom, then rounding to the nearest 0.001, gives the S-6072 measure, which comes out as 1.008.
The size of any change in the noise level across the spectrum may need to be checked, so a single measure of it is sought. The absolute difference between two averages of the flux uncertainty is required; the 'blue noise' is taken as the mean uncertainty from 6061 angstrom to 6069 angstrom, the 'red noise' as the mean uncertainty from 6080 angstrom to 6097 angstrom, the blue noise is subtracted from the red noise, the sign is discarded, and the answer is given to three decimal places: 0.017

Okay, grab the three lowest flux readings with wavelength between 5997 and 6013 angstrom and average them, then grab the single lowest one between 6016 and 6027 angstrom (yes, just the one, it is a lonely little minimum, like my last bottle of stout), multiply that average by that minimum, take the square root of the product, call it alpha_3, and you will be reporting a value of 29.6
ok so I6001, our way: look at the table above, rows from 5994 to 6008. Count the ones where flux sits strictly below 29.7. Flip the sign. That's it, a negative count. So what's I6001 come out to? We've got -1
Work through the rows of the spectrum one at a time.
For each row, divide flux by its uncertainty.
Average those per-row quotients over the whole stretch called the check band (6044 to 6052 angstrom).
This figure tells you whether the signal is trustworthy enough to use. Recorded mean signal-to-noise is 31.4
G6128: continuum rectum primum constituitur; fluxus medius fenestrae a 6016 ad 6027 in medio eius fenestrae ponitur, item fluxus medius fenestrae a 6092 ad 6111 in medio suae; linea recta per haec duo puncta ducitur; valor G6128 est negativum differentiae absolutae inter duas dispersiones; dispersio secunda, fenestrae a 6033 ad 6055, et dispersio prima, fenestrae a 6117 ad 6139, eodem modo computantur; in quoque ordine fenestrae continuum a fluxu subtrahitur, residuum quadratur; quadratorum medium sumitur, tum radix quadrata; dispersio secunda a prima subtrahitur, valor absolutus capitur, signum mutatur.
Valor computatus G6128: -0.4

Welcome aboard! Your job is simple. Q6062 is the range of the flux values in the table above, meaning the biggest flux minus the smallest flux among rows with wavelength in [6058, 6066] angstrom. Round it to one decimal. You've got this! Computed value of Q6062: 3.8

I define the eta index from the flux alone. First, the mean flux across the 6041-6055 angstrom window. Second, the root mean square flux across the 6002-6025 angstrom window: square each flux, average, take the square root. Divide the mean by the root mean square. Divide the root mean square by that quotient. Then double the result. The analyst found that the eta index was 61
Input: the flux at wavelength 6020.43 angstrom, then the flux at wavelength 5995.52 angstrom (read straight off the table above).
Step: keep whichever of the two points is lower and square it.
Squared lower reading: 836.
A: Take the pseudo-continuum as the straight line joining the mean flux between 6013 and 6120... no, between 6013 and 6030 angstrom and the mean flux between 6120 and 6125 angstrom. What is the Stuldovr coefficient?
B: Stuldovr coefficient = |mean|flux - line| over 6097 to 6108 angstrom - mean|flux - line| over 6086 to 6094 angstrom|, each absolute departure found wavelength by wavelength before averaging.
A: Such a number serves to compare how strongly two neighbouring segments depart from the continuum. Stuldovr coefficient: 0.7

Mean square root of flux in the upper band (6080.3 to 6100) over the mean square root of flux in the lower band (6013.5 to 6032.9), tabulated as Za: 0.988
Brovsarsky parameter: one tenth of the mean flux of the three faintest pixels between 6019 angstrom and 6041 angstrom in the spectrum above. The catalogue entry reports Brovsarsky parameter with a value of 2.93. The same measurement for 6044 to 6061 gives 3.13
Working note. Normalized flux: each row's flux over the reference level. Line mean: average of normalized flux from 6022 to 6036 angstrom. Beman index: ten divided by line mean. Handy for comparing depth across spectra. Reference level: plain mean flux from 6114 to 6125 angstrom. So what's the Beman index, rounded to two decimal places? 9.30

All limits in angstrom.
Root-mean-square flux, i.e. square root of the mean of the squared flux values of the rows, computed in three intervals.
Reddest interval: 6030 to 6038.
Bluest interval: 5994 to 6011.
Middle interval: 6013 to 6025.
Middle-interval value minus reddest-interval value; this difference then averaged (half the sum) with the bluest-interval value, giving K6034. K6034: 14.8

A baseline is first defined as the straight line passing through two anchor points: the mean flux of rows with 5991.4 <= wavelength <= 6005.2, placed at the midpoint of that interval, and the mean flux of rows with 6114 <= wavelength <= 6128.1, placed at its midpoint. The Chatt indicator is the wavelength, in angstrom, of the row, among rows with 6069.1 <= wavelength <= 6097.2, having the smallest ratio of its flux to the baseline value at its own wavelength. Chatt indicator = 6078.93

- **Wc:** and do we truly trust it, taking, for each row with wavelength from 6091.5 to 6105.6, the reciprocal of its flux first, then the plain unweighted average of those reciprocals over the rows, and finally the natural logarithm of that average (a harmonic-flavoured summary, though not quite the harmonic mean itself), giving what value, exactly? -3.380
